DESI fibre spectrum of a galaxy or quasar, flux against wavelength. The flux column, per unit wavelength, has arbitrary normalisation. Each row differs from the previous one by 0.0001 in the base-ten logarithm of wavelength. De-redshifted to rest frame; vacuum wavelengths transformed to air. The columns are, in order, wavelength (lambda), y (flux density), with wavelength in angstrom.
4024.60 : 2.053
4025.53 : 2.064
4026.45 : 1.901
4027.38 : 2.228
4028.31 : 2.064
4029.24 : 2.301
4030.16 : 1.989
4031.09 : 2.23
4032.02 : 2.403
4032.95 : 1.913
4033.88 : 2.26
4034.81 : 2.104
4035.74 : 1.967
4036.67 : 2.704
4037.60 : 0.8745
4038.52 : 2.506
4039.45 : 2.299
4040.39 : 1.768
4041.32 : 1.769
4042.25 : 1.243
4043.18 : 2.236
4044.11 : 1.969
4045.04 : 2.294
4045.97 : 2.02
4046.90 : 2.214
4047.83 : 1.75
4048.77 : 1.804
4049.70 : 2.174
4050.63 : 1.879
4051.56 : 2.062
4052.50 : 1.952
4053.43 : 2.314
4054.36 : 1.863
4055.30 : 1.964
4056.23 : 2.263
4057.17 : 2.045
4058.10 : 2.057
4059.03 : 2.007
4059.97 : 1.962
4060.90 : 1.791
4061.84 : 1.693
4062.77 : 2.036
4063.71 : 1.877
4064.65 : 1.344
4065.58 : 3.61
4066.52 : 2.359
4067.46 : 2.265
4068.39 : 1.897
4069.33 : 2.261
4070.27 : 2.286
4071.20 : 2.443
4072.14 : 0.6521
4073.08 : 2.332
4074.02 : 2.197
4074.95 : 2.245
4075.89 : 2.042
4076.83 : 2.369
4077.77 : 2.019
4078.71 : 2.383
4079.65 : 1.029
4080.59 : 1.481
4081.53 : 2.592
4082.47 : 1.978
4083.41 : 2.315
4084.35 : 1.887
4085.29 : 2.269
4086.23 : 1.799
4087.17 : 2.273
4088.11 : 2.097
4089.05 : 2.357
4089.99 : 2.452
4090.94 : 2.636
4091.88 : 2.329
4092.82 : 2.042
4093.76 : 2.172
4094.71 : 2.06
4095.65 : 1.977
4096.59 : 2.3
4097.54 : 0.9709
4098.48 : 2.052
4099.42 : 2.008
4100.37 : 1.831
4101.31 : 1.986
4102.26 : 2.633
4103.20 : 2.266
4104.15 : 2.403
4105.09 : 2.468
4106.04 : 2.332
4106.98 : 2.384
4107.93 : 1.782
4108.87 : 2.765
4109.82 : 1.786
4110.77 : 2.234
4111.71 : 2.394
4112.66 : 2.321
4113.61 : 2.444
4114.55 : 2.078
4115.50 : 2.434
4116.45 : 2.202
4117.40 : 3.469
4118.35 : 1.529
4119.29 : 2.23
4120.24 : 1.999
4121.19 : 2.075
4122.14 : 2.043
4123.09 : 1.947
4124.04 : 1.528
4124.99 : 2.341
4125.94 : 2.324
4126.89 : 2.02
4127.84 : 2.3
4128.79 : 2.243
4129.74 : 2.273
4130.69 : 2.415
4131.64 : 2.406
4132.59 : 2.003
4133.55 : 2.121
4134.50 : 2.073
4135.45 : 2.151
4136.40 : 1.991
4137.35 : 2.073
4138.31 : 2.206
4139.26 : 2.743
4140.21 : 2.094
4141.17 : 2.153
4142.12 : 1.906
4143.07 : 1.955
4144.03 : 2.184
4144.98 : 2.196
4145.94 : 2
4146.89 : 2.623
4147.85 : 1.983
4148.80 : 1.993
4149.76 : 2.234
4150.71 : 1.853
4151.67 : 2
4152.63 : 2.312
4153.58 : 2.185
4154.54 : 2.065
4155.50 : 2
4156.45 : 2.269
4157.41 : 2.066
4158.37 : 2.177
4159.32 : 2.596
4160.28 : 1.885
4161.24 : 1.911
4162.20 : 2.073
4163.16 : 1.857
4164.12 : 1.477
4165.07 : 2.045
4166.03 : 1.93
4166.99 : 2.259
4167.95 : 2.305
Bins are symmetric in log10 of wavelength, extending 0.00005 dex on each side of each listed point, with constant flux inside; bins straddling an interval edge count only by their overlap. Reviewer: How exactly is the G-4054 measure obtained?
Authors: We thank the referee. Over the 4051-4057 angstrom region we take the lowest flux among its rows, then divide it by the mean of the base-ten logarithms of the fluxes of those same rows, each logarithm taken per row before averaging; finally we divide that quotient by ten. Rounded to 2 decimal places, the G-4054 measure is 0.59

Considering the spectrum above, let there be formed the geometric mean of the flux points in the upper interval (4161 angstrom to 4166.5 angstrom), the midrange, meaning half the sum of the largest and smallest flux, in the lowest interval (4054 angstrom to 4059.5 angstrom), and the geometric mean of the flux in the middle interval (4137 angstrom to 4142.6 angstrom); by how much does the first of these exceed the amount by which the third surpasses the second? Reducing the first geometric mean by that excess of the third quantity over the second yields 1.75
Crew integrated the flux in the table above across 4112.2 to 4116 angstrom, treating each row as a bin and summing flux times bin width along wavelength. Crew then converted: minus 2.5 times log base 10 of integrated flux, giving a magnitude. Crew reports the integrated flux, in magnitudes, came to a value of -2.36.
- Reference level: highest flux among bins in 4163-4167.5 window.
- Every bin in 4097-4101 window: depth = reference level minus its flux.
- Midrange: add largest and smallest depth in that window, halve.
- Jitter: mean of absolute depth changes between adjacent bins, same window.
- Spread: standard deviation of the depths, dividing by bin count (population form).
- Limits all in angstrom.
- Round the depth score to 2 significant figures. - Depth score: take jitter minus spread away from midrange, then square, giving 0.56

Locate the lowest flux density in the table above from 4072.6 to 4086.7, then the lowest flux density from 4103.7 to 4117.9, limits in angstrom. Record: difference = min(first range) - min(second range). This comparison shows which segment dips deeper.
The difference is -0.75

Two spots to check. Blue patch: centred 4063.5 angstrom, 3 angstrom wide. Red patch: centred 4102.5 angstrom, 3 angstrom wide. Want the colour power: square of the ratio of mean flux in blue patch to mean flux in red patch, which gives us 0.58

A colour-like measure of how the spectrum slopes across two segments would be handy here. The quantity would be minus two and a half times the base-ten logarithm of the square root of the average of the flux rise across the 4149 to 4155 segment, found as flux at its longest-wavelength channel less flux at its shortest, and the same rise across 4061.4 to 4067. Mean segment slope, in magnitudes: 0.76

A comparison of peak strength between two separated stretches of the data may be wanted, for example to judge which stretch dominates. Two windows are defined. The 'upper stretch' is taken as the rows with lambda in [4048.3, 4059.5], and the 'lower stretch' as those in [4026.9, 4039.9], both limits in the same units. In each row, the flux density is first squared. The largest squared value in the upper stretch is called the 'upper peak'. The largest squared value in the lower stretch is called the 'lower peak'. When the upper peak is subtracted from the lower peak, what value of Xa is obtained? 2.0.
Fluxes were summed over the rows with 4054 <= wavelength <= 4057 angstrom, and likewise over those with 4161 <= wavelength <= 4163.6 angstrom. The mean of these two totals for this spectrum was 5.97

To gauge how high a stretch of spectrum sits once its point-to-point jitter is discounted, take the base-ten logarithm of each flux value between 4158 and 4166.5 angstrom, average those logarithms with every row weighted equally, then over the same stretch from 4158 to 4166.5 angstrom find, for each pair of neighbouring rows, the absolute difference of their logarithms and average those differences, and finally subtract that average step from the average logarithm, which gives 0.224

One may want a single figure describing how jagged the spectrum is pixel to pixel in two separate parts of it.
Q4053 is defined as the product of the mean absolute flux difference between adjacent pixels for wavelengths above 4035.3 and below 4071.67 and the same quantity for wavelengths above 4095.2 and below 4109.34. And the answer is 0.19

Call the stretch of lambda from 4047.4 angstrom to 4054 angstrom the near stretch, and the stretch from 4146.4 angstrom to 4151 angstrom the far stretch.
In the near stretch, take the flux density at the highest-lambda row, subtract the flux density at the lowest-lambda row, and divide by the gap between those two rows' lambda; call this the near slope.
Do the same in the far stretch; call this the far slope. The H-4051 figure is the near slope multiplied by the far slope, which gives -0.020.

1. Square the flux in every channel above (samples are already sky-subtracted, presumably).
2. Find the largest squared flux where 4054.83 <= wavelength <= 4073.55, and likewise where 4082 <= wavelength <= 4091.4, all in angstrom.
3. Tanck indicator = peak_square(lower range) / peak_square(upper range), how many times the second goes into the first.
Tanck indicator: 1.9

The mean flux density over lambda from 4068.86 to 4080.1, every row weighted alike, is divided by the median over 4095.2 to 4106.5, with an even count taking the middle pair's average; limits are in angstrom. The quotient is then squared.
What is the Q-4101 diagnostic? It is 0.88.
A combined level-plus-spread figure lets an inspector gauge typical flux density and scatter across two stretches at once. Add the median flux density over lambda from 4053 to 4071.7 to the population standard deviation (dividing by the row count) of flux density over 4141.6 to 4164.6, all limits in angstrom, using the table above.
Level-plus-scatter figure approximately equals 2.28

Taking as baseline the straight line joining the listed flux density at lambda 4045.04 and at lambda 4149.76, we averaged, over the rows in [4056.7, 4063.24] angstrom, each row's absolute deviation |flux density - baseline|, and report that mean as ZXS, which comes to 0.34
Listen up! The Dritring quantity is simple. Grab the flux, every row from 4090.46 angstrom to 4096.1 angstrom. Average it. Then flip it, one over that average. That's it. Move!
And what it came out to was 0.454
